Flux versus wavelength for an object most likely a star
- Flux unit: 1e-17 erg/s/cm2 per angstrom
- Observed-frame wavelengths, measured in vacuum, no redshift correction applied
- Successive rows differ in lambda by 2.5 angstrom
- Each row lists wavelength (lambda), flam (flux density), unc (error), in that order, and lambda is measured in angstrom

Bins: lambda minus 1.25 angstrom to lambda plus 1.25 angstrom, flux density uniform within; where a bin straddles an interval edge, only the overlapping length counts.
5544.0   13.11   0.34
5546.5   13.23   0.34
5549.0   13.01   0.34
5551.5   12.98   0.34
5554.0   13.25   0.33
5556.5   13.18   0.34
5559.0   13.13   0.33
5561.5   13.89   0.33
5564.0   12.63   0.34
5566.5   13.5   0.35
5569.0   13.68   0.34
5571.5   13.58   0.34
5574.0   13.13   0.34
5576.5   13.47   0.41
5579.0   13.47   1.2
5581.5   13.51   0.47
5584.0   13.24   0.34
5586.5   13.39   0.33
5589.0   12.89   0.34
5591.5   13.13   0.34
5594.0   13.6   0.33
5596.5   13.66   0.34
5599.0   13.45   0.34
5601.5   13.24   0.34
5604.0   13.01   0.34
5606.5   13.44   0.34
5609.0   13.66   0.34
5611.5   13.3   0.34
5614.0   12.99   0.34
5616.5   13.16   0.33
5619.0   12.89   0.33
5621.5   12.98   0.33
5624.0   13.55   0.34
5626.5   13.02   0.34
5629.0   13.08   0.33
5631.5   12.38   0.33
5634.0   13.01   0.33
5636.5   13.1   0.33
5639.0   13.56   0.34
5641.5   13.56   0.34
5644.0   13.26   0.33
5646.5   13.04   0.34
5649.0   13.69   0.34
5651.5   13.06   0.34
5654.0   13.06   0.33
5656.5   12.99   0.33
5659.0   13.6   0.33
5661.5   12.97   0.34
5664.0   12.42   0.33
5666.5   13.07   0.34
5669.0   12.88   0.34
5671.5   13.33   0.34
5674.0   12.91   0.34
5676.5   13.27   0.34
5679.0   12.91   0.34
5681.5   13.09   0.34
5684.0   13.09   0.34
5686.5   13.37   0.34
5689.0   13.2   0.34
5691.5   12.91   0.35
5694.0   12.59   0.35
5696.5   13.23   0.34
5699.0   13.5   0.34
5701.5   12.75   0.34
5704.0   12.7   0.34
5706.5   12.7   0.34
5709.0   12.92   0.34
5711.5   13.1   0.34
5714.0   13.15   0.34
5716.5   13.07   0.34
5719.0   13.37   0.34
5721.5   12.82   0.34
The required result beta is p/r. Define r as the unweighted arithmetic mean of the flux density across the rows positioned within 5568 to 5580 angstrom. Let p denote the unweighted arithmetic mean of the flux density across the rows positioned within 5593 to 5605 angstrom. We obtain 0.99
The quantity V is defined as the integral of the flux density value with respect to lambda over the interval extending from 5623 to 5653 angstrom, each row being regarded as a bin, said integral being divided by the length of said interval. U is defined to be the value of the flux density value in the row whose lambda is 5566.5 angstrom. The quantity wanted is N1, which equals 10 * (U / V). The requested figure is 10.2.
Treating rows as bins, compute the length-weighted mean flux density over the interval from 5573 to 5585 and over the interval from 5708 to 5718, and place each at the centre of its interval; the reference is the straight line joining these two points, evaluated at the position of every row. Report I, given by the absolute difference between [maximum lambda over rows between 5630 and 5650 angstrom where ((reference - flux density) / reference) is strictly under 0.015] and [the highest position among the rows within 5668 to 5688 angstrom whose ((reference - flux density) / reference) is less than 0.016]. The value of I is 37.5 angstrom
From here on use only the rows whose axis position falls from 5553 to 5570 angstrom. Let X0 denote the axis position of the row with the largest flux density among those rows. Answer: 5561.5 angstrom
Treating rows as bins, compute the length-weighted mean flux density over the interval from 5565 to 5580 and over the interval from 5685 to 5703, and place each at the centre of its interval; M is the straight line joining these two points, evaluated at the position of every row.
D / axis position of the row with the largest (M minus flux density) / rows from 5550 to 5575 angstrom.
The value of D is 5564.0 angstrom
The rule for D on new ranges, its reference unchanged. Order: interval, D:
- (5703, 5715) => 5704.0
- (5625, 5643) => 5631.5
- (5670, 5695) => 5694.0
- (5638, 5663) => 5661.5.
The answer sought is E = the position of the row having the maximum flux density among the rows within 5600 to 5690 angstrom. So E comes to 5649.0 angstrom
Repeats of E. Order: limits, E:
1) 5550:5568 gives 5561.5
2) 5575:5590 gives 5581.5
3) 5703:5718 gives 5714.0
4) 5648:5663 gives 5649.0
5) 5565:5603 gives 5569.0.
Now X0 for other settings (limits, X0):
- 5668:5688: 5686.5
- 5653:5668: 5659.0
